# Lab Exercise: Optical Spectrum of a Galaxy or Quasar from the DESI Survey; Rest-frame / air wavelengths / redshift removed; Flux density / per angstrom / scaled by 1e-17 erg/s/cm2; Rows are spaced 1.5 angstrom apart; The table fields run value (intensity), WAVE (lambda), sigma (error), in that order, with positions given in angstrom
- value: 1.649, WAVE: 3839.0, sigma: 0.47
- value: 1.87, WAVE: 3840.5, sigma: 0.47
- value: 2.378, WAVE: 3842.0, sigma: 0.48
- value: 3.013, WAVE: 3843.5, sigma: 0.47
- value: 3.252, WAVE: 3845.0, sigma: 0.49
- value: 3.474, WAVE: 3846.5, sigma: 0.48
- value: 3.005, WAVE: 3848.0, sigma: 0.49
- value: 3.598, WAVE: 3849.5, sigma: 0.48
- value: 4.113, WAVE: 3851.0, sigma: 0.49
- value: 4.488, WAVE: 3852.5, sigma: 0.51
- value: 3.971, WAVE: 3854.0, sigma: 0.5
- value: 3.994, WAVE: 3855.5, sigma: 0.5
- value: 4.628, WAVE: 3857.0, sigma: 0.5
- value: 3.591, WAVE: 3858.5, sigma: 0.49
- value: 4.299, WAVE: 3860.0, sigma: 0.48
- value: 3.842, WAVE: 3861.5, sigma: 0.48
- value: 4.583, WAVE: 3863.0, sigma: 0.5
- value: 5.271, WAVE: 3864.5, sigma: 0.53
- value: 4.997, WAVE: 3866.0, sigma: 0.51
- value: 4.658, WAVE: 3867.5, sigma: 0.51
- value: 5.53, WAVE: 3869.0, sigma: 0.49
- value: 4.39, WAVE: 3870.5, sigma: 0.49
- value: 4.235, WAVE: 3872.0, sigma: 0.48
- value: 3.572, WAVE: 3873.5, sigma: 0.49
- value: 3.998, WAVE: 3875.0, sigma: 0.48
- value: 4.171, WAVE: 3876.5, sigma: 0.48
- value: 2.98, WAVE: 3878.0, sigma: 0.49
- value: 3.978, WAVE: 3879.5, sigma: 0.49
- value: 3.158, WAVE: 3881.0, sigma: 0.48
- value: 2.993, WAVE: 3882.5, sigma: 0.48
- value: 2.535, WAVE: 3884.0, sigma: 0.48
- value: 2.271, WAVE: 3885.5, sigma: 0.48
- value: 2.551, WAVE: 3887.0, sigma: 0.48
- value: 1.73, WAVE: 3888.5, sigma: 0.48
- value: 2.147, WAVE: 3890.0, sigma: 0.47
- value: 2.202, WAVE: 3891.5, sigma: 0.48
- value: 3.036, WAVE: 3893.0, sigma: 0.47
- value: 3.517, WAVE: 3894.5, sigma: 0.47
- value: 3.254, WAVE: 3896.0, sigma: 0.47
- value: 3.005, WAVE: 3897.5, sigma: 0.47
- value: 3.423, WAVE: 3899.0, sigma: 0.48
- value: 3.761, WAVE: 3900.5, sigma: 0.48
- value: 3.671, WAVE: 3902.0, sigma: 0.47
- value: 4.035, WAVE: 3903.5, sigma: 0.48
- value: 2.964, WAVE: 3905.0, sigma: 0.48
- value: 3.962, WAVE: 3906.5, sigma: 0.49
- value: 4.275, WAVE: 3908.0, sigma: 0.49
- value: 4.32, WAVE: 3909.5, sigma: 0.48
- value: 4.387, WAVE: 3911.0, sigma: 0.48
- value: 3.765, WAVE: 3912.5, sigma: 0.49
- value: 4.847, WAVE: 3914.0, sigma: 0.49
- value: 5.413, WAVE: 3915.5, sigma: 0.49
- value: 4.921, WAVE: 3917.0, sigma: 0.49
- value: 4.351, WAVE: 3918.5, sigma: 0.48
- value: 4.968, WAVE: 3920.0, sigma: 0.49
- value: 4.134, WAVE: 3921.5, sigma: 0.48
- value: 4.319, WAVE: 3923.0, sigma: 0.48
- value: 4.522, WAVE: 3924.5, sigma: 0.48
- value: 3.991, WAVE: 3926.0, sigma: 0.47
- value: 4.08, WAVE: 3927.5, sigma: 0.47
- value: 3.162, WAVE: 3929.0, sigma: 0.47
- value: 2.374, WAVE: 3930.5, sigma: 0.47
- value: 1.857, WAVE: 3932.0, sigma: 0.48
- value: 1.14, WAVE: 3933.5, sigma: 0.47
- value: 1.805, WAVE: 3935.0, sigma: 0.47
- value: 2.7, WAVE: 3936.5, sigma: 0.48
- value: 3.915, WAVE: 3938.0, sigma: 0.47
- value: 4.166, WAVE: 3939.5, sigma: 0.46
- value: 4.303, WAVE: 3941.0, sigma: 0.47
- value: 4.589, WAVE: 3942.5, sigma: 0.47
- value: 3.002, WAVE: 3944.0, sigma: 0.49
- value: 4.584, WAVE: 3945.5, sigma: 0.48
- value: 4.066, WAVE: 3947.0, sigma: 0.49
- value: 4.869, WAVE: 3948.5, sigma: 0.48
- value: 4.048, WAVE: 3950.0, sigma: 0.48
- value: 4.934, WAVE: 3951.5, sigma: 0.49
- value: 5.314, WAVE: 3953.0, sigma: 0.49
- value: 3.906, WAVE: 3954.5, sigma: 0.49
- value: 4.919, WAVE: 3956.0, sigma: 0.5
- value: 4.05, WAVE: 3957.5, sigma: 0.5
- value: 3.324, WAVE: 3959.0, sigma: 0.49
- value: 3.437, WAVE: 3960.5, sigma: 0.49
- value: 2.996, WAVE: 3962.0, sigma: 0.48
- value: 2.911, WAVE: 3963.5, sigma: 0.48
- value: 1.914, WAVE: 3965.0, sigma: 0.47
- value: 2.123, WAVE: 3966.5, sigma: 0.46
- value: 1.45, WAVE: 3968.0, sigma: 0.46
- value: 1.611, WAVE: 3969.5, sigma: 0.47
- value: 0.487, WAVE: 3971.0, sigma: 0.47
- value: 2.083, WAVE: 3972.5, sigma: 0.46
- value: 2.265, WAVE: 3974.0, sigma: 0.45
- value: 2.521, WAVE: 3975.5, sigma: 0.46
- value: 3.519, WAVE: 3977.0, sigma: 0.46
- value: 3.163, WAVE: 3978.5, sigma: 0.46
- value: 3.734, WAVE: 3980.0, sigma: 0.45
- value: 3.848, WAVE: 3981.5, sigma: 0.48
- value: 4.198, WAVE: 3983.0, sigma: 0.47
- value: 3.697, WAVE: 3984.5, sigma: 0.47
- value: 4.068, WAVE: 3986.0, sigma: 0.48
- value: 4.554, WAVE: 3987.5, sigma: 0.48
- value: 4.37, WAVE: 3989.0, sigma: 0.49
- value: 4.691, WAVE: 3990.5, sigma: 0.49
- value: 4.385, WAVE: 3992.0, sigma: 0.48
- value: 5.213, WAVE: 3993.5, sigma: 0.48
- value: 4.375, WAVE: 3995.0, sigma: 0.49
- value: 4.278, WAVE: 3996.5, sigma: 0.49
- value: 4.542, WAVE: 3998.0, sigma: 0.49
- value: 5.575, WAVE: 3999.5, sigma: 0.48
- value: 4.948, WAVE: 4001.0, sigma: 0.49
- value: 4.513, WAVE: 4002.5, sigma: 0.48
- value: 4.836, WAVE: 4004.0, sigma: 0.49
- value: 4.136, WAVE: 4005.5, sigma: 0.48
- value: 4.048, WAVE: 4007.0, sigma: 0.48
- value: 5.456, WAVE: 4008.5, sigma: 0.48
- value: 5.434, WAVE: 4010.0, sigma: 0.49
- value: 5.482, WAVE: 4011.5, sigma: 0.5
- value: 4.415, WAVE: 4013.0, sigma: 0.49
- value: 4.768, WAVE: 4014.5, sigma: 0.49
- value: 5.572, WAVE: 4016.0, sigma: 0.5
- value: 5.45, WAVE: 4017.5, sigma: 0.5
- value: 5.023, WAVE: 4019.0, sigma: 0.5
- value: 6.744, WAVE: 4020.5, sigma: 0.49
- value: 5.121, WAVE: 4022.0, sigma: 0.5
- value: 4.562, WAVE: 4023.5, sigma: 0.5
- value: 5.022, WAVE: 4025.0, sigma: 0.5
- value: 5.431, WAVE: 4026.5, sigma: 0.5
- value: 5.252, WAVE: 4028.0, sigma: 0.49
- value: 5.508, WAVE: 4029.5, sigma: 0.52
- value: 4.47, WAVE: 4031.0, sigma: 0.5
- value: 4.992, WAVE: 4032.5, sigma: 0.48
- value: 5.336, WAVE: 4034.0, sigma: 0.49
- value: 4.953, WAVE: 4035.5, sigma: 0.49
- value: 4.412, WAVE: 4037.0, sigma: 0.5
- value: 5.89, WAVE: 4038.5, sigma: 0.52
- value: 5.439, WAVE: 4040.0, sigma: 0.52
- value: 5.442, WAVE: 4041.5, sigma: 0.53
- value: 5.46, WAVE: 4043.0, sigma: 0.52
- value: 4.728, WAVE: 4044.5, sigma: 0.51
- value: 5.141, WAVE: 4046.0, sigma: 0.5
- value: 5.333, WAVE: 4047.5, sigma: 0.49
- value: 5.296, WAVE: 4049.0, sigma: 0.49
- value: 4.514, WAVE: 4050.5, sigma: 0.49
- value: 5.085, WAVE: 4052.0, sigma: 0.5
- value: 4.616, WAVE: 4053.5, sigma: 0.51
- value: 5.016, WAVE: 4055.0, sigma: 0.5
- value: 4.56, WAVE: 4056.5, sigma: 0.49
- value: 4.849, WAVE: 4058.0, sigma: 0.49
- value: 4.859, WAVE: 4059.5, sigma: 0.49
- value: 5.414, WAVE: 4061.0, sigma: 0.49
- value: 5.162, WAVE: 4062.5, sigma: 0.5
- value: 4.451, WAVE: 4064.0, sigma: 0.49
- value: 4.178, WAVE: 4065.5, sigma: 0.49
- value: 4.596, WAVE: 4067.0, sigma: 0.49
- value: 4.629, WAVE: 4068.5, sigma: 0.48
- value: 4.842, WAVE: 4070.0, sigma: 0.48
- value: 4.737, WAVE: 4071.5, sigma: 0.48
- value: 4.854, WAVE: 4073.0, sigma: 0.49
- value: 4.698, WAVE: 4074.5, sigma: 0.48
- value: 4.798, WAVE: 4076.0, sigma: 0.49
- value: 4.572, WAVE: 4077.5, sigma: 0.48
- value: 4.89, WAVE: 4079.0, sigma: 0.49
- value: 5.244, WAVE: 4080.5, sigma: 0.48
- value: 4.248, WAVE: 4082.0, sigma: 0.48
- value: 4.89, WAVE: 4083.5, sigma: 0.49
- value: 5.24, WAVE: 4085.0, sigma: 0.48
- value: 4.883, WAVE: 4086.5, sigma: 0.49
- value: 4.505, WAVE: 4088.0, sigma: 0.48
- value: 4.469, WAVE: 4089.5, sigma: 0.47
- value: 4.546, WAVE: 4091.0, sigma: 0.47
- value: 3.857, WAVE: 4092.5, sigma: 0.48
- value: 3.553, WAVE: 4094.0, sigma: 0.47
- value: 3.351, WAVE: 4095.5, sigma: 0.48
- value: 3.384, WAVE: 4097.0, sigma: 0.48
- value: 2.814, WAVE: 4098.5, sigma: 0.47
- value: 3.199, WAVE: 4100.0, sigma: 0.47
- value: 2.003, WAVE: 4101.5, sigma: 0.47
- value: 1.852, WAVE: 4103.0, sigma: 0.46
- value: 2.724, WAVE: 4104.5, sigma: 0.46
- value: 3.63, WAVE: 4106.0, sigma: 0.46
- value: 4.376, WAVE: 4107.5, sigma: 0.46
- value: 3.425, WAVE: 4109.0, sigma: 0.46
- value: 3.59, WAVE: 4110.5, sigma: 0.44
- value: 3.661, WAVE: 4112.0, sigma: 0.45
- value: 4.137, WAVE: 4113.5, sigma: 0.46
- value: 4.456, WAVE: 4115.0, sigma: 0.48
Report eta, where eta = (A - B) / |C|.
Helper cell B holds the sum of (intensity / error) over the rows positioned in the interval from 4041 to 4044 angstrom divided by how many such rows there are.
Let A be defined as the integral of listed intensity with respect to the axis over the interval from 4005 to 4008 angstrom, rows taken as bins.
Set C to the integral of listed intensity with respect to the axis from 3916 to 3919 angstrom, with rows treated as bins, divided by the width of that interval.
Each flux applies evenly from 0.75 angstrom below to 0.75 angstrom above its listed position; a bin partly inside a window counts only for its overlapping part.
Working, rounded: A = 12.6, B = 10.4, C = 4.7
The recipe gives 0.5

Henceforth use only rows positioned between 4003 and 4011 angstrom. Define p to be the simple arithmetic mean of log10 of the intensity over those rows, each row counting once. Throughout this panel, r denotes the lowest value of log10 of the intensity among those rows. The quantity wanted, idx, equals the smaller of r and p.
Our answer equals 0.61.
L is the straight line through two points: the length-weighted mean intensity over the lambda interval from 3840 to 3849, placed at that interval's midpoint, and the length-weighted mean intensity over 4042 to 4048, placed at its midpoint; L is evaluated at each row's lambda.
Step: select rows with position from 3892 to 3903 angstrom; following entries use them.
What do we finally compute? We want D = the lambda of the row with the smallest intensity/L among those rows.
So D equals 3897.5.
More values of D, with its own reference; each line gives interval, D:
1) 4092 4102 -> 4101.5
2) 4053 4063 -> 4056.5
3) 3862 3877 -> 3873.5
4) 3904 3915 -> 3905.0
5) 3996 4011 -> 4007.0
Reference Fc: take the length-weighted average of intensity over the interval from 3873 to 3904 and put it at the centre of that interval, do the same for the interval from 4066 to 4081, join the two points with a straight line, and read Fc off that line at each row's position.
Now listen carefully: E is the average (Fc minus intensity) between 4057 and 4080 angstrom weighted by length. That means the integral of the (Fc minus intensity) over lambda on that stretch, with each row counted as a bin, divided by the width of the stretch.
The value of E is -0.05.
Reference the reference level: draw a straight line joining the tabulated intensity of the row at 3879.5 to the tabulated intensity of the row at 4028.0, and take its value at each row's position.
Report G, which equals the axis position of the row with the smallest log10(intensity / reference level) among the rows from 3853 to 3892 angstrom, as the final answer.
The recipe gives 3888.5 angstrom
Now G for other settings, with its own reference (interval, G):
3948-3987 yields 3971.0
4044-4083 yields 4082.0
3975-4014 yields 3975.5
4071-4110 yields 4103.0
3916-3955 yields 3933.5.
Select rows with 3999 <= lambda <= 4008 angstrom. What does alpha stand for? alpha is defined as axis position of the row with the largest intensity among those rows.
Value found 3999.5 angstrom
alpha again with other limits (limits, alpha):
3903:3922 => 3915.5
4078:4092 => 4080.5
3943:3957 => 3953.0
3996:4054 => 4020.5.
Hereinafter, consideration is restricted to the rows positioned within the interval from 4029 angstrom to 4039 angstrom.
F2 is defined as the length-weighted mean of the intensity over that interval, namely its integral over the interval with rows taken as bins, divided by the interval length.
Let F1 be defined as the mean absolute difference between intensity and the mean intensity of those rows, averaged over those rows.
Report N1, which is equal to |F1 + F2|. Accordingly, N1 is 5.5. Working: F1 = 0.43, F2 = 5.05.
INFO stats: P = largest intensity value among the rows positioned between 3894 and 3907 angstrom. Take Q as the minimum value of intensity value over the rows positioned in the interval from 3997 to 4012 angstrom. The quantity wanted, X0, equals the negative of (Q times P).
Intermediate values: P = 4.035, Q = 4.048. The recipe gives -16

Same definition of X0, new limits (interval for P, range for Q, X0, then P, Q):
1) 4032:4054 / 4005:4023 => -24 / 5.89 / 4.048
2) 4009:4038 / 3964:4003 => -3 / 6.744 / 0.487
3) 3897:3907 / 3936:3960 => -11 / 4.035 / 2.7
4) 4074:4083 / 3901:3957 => -6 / 5.244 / 1.14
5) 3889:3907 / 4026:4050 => -18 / 4.035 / 4.412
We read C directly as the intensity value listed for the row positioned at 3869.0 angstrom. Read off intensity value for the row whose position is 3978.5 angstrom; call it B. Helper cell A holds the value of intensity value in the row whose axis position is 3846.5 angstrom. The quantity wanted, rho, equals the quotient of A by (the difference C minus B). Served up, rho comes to 1.5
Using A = 3.474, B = 3.163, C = 5.53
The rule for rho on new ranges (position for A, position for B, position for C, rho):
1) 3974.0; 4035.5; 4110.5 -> -1.7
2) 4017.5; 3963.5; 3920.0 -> 2.6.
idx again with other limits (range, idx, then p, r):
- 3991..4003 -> 0.63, 0.67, 0.63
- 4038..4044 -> 0.74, 0.74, 0.74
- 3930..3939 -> 0.06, 0.33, 0.06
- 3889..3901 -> 0.33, 0.48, 0.33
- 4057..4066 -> 0.62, 0.68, 0.62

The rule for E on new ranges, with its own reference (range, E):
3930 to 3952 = 0.11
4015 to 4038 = -0.84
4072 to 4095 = 0.25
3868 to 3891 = -0.30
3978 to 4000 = -0.29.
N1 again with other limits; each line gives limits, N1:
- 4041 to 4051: 5.4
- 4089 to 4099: 4.2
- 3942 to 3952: 4.8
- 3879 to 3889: 3.3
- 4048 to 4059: 5.1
